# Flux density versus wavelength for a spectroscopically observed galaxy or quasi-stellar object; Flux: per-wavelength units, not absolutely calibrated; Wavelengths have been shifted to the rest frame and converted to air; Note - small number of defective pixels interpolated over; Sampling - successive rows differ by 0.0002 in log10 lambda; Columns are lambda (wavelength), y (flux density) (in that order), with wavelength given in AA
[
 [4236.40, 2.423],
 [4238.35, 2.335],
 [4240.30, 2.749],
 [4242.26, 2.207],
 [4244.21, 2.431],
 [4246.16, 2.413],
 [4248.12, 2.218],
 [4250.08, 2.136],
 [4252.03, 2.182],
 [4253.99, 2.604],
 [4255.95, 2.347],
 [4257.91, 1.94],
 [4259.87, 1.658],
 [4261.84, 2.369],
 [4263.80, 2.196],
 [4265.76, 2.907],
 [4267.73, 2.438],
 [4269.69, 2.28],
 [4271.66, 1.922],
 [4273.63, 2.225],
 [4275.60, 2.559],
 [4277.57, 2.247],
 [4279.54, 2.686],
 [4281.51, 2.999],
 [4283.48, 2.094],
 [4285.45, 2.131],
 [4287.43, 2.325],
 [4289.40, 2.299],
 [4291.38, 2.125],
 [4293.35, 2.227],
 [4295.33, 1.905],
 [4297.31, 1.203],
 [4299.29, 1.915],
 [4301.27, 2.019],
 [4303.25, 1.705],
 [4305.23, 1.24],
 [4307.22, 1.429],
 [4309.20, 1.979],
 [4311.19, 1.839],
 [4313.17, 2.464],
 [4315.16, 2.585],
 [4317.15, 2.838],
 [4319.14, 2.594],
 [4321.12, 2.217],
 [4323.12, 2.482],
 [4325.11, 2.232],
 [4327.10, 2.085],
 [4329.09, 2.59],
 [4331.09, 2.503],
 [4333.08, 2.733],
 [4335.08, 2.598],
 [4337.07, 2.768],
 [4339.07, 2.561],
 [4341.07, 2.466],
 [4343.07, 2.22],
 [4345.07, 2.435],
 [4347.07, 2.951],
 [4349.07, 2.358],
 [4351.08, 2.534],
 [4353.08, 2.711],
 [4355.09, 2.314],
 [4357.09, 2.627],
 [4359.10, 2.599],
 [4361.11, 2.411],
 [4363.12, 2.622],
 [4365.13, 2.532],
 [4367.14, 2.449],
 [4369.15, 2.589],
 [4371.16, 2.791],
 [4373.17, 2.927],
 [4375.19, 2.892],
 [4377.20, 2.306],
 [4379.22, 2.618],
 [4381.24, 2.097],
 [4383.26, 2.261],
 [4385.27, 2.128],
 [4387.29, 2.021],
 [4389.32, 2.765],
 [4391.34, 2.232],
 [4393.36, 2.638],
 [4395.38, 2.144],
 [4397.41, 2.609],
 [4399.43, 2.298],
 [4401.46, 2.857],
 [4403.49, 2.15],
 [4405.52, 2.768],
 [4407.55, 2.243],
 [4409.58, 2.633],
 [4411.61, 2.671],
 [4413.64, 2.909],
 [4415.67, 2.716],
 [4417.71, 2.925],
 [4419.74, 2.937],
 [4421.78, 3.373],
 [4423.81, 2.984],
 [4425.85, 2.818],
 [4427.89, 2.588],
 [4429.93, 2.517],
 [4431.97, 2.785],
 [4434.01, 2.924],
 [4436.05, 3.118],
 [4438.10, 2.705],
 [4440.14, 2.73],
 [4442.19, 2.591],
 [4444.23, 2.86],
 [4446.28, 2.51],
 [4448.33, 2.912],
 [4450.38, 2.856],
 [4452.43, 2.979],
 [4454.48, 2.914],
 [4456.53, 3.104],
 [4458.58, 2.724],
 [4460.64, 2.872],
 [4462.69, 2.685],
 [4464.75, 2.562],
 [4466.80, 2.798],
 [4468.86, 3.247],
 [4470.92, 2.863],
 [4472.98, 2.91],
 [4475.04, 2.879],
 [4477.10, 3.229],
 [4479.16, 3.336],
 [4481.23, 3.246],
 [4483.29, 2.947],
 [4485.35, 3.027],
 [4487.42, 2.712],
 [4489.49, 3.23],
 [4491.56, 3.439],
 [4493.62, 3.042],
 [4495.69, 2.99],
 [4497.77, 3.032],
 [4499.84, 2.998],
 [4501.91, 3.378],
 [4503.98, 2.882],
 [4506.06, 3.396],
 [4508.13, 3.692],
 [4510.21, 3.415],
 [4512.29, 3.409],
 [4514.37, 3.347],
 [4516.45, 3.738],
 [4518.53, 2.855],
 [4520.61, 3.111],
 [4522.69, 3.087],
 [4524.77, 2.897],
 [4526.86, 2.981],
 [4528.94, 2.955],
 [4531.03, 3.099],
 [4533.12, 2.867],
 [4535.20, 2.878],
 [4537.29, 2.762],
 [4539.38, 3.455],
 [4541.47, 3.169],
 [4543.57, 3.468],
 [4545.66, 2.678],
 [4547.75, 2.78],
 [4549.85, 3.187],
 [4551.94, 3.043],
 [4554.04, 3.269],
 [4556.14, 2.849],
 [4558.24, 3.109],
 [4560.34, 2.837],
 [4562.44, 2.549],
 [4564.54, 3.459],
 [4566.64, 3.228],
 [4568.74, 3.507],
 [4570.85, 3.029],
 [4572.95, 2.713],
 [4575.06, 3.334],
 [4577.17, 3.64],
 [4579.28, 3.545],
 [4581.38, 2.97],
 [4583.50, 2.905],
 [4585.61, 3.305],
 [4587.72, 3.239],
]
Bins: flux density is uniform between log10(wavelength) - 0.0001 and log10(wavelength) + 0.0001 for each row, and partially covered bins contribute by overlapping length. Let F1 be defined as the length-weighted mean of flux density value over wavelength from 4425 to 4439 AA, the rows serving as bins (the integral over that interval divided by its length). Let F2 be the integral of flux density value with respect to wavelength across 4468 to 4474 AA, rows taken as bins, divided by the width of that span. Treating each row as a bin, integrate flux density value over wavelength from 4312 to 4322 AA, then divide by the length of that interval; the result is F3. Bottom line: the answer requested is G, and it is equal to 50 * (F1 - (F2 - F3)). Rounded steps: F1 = 2.78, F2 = 3.0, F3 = 2.53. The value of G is 116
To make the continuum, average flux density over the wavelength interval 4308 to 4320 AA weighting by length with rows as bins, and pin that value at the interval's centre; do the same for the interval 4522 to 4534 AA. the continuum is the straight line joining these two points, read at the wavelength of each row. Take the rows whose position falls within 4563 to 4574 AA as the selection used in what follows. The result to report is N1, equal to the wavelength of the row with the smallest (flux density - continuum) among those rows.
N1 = 4572.95 AA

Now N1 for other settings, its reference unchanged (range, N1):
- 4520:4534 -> 4533.12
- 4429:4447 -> 4446.28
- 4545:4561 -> 4545.66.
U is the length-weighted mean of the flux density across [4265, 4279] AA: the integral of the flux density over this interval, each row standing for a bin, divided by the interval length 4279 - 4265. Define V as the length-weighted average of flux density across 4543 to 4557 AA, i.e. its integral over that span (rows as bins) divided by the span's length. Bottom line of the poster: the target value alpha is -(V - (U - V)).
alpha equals -3.7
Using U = 2.4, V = 3.03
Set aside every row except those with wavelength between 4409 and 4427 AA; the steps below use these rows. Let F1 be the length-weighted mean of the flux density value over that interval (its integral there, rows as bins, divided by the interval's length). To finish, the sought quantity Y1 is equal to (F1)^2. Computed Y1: 8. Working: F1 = 2.9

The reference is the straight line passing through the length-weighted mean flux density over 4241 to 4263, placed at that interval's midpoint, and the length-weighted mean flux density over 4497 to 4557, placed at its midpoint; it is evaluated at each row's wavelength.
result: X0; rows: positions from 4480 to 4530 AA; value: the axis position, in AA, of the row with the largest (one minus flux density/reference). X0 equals 4487.42 AA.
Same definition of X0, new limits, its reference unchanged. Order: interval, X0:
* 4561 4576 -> 4562.44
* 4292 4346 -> 4297.31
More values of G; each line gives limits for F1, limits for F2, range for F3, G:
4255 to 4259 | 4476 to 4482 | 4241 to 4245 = 60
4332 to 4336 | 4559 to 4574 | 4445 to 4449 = 116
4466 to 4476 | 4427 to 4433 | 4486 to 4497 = 169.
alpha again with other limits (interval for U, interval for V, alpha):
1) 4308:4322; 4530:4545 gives -3.8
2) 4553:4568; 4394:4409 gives -1.8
